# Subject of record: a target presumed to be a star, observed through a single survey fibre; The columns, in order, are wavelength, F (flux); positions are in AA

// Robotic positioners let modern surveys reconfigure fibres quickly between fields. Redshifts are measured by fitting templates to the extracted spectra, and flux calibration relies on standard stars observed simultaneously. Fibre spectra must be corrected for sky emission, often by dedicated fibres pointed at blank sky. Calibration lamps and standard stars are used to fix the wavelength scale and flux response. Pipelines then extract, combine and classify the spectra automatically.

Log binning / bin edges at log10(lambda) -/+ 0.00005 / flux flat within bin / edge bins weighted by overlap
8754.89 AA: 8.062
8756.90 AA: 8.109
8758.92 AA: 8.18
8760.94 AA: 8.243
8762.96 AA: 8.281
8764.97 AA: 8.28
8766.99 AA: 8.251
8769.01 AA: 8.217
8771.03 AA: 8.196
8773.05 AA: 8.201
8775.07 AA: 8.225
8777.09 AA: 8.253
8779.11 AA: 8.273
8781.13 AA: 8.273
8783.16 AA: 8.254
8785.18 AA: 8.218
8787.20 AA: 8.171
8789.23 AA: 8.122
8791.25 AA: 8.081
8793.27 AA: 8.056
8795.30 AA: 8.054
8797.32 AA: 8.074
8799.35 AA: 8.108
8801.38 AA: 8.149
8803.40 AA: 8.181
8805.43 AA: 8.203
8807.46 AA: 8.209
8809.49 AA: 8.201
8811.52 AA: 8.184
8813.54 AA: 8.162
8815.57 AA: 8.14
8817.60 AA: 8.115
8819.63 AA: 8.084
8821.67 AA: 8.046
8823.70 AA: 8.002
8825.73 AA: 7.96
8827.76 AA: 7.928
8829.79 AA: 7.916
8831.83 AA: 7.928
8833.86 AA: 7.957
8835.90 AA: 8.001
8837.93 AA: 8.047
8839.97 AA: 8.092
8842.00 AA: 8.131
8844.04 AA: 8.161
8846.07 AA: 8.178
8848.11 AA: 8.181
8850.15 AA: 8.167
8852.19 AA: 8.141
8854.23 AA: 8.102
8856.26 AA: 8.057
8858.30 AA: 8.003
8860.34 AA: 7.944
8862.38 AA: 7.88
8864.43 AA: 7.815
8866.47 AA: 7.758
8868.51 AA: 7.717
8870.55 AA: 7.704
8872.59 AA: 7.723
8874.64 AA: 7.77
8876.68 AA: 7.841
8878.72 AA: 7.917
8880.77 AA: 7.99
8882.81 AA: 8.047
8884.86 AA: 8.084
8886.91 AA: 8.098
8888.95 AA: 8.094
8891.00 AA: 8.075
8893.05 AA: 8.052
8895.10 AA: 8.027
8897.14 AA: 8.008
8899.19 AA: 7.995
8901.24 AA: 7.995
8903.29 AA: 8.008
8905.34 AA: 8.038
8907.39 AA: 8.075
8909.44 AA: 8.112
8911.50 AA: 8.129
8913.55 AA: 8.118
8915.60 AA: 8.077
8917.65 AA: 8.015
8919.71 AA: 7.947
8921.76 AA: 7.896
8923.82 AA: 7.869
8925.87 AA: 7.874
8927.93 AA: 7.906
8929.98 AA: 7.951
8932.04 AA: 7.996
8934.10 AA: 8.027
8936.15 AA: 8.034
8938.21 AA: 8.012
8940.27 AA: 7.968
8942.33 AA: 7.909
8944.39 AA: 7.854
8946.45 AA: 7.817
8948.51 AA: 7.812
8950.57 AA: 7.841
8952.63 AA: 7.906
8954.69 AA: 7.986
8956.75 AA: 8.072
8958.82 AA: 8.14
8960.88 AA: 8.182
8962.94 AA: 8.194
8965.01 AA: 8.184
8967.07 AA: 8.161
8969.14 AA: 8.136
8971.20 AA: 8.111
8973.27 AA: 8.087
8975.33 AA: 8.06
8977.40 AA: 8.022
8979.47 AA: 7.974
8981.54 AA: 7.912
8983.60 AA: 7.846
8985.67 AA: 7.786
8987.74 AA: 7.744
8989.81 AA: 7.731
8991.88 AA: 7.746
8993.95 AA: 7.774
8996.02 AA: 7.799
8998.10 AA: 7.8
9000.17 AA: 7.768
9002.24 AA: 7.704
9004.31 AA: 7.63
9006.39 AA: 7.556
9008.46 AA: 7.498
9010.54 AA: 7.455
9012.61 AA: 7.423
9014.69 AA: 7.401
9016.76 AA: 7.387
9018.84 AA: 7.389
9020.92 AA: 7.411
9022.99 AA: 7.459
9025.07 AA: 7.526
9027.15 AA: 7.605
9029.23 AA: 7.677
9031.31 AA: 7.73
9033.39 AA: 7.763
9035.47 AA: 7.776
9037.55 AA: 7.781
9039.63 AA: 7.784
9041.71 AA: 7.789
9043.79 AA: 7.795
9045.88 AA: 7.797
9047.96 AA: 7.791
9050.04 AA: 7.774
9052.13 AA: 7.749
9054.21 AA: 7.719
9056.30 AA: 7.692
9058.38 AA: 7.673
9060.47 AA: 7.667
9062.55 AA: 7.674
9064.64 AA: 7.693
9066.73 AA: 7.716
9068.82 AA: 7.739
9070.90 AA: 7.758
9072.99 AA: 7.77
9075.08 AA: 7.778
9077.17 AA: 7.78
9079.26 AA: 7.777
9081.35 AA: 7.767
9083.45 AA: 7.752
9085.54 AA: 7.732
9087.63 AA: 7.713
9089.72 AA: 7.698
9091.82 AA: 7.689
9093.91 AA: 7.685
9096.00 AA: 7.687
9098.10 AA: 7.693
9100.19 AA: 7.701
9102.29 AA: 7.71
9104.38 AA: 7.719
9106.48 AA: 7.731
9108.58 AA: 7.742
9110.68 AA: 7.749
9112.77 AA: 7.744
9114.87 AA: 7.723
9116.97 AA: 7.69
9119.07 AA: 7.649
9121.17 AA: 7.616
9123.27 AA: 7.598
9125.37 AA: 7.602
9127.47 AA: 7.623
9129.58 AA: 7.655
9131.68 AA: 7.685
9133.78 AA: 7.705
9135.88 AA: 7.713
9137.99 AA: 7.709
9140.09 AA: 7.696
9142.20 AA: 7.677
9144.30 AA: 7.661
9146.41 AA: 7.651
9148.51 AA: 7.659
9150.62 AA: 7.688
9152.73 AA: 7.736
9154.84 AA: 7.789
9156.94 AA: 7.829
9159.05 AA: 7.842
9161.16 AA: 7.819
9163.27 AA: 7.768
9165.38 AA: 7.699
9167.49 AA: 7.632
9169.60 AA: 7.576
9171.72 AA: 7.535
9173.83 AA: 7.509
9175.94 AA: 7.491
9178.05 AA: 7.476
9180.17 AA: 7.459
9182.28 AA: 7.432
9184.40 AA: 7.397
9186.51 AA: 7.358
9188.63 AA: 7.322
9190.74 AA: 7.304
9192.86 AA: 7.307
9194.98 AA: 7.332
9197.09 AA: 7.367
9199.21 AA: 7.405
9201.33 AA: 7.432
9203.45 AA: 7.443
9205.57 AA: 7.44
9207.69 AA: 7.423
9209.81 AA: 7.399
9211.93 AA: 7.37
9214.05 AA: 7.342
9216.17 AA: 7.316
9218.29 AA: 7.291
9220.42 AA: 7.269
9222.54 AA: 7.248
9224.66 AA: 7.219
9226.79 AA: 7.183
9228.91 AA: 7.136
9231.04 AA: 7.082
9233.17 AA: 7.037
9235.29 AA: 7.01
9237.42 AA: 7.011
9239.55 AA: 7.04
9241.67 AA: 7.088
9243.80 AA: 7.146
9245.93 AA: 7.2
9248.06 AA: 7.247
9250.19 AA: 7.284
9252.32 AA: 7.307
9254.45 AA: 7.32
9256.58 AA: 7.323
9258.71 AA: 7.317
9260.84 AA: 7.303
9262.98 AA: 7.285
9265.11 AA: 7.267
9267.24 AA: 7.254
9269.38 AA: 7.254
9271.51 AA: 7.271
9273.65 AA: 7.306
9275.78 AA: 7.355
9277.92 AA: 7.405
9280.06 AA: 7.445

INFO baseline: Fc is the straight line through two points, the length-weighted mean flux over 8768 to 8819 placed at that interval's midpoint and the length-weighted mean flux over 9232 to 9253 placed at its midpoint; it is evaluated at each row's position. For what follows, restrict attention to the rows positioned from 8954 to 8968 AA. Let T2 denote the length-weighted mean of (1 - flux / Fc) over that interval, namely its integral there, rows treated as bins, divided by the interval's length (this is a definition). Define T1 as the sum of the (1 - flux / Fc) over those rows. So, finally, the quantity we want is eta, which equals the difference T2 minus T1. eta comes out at 0.27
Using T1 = -0.31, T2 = -0.045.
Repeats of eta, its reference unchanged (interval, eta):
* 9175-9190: 0.12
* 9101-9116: 0.23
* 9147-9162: 0.35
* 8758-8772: 0.00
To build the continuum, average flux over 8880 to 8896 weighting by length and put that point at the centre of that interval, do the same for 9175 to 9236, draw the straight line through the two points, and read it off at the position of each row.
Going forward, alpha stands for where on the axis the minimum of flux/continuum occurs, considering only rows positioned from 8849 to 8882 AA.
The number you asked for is 8870.55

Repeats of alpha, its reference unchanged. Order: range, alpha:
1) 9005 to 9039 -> 9016.76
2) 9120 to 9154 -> 9123.27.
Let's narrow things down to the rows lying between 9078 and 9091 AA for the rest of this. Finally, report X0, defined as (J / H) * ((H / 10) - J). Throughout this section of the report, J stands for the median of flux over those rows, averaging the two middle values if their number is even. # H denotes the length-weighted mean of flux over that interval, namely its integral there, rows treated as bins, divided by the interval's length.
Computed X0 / -6.97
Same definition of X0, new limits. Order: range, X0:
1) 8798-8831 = -7.35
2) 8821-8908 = -7.22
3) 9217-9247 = -6.43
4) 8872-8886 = -7.13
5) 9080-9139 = -6.94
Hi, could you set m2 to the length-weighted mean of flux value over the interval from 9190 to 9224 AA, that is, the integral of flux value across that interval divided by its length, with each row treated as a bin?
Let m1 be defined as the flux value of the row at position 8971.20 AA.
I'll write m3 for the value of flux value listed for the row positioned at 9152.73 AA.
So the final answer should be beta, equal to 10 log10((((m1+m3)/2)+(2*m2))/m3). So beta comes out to 4.66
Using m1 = 8.111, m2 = 7.35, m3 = 7.736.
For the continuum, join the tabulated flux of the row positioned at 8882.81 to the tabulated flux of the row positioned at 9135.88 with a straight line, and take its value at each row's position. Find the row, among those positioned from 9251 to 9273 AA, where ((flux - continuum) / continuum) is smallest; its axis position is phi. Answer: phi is 9267.24 AA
